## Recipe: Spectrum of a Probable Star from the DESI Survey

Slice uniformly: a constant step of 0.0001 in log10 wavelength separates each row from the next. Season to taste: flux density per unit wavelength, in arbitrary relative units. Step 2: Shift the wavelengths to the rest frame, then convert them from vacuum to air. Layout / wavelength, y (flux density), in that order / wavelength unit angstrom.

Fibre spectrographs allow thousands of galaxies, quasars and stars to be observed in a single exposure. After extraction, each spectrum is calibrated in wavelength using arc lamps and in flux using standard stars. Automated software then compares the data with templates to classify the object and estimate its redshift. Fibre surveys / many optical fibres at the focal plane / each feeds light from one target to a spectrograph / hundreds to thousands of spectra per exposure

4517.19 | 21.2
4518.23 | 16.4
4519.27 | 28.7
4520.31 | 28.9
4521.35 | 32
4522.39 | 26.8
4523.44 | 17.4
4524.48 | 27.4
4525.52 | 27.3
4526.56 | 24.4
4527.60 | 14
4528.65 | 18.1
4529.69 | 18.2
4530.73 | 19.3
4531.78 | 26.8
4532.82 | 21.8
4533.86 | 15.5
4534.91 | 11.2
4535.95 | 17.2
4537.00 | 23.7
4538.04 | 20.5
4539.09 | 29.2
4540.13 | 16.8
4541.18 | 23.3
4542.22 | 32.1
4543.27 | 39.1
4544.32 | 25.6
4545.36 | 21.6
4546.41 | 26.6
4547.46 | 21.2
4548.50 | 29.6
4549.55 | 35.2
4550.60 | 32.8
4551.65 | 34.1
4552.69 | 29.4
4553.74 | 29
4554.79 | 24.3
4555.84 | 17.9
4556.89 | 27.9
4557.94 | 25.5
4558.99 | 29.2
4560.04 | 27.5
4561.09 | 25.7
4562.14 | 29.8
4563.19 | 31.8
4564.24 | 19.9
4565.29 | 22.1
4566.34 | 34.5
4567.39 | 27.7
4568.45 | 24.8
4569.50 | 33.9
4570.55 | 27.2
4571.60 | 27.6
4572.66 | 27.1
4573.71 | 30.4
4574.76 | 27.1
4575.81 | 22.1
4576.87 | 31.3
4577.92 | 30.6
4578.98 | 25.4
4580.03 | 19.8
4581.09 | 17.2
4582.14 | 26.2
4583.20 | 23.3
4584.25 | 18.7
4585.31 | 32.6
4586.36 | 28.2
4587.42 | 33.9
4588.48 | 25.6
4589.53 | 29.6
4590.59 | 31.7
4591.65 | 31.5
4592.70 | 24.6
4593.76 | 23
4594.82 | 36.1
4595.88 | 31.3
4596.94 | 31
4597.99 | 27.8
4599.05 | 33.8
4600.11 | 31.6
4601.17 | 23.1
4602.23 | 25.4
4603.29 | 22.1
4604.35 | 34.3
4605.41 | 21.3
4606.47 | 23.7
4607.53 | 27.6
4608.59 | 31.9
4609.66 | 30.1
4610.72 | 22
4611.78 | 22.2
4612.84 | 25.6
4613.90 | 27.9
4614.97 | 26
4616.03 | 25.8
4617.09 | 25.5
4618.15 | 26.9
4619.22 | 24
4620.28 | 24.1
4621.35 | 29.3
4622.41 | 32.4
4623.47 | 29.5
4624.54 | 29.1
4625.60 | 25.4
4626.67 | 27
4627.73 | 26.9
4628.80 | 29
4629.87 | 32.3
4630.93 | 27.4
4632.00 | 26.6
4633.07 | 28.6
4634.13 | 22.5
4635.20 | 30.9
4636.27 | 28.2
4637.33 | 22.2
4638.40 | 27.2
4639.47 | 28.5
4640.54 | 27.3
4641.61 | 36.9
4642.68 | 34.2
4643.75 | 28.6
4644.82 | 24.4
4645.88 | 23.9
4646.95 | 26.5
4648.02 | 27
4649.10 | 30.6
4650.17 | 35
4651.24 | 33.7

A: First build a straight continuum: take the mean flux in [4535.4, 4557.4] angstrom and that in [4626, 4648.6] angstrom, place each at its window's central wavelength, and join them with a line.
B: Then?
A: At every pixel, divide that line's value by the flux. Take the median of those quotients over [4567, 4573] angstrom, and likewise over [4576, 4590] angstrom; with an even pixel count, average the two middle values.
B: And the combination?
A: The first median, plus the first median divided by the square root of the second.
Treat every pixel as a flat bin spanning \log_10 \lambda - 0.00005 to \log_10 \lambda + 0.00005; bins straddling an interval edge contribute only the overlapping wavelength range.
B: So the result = 1.95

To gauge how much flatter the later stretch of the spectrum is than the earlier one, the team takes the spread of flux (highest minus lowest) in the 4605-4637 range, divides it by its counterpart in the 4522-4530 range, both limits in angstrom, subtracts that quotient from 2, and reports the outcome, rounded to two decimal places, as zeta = 1.17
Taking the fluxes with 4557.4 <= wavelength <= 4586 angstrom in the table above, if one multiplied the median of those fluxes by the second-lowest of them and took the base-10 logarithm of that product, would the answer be 2.70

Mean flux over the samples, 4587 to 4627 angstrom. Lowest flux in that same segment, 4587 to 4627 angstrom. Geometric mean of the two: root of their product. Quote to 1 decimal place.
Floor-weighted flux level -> 24.3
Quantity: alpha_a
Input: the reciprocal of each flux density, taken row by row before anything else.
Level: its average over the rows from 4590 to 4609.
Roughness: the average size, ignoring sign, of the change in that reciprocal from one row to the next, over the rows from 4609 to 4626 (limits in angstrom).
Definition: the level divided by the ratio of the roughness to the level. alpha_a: 0.38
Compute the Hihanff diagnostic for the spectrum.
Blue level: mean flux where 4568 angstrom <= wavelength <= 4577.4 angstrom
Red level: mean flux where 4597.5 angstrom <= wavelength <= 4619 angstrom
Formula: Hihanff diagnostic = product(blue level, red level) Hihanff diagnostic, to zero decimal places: 747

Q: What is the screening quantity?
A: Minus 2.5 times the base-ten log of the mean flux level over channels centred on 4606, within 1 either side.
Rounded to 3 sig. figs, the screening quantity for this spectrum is -3.38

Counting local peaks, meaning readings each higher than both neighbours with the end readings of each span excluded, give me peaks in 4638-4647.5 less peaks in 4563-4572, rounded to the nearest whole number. 0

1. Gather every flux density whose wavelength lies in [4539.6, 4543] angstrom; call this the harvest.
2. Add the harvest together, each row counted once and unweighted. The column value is 72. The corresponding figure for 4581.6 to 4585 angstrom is 68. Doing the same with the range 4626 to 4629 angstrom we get 83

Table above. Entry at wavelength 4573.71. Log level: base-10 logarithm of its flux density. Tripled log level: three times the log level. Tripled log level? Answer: 4.45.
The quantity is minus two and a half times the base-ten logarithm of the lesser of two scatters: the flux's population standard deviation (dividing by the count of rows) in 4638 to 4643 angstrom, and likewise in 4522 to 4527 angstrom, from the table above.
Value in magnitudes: -1.45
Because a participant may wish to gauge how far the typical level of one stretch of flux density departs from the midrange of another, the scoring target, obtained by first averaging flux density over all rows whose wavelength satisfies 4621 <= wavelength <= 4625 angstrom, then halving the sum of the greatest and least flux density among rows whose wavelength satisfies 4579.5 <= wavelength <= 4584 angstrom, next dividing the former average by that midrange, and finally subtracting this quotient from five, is 3.61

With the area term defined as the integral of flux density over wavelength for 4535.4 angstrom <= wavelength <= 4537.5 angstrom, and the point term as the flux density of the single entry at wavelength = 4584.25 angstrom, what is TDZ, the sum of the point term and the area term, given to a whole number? 61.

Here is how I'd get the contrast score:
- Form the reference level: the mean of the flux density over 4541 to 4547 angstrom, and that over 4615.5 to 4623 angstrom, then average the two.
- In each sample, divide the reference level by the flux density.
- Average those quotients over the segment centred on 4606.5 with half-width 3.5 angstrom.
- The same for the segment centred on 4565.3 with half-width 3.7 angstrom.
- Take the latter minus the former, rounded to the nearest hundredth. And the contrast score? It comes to 0.01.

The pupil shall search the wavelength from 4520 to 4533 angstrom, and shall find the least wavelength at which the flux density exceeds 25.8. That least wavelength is 4520.31 angstrom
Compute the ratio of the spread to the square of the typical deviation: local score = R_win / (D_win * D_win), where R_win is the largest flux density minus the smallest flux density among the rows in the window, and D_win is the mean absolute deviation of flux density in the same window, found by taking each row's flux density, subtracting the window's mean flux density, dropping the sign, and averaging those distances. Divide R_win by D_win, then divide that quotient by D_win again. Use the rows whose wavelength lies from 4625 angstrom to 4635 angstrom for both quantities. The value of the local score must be 3.0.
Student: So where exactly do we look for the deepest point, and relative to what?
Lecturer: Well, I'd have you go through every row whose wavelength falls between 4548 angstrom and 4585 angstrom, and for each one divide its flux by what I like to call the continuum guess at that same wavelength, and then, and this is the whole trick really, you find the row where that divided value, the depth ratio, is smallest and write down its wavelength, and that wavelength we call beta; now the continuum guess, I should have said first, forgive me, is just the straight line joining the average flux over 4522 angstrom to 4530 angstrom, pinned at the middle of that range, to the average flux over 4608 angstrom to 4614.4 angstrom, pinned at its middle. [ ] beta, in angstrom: 4581.09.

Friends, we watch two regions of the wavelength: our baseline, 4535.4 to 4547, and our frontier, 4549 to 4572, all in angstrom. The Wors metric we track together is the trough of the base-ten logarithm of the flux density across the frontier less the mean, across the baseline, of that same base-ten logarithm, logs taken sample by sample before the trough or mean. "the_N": -0.13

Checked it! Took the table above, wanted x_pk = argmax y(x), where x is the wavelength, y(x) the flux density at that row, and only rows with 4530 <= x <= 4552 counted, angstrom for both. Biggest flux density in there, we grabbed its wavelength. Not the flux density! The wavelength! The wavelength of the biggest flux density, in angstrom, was 4543.27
